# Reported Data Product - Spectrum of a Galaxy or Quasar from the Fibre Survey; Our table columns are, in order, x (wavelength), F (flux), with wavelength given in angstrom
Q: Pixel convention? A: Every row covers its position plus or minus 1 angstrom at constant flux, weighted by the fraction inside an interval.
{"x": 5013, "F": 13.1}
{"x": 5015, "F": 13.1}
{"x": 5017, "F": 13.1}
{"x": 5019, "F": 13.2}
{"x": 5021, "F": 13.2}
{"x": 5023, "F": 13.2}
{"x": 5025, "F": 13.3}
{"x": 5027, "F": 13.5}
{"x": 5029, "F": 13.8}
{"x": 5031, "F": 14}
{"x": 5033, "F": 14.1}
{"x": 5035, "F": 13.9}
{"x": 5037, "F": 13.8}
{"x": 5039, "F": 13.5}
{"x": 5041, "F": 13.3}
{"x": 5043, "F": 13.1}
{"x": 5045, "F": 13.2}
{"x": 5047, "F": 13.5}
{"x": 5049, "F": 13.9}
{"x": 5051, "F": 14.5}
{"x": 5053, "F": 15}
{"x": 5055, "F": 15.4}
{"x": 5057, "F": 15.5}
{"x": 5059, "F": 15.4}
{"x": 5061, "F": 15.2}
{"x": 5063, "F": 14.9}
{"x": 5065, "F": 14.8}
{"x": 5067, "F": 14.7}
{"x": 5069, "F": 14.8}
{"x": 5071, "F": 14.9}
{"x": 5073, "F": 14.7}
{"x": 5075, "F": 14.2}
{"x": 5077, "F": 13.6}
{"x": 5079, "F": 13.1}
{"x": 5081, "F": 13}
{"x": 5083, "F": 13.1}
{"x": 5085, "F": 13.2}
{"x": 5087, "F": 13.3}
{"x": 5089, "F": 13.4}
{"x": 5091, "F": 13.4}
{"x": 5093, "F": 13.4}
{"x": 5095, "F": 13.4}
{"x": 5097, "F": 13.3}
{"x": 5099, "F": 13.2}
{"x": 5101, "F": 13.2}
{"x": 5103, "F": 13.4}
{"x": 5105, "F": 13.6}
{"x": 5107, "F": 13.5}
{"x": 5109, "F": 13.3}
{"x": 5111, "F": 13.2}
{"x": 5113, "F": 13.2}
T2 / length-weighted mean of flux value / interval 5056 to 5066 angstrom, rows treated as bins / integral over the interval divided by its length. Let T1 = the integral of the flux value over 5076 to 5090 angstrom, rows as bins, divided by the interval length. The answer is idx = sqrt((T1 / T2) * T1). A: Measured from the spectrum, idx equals 3.40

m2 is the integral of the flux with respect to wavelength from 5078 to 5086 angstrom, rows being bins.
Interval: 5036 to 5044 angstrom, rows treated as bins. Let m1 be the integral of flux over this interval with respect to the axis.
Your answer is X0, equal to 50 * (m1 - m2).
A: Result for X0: 130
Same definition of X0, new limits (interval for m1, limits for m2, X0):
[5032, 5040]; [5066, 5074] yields -380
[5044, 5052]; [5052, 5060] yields -620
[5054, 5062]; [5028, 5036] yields 570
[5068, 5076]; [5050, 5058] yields -180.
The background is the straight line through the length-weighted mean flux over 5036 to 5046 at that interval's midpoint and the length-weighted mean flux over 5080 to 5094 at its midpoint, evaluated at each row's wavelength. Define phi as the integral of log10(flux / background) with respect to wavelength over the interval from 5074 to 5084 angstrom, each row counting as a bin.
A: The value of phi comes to 0.04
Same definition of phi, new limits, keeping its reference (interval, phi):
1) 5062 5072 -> 0.47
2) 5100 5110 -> 0.06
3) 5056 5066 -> 0.56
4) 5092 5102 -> 0.02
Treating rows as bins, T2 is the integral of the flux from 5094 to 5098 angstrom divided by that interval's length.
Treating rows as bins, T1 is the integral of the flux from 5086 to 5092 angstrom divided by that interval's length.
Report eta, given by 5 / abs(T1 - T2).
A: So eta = 300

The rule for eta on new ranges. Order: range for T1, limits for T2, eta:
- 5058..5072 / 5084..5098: 3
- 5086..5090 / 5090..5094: 100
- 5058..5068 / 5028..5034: 5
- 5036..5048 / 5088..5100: 100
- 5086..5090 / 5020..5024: 33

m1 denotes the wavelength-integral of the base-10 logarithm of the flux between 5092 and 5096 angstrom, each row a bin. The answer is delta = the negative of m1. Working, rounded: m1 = 4.51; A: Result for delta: -4.51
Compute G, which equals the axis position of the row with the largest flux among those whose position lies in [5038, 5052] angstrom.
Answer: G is 5051 angstrom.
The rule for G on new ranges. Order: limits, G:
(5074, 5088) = 5075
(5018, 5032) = 5031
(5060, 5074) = 5061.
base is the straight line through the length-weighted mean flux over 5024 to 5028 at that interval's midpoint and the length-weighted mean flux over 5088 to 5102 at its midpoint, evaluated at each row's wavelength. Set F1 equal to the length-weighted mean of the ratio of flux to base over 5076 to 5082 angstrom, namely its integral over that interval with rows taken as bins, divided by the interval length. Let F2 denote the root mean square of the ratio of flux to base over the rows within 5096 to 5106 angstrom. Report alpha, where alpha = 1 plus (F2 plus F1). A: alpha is 2.99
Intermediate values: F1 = 0.99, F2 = 1.001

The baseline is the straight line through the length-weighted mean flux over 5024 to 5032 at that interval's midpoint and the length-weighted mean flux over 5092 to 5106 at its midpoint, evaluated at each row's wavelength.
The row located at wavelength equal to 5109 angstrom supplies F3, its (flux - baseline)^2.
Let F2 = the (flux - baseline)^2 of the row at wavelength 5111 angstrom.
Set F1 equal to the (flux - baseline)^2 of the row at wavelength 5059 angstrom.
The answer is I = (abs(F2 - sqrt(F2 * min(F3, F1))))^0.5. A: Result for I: 0.1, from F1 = 3.5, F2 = 0.0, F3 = 0.0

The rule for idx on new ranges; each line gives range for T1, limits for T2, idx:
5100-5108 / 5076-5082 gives 3.69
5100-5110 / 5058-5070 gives 3.46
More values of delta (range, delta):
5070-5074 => -4.68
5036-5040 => -4.54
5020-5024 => -4.48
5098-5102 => -4.48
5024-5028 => -4.51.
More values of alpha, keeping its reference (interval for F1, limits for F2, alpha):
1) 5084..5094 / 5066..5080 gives 3.07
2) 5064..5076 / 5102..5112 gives 3.11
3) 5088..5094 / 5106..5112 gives 3.01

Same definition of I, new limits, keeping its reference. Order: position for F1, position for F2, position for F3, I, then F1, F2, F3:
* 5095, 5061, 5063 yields 1.7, 0.0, 2.8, 1.9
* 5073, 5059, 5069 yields 1.1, 1.5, 3.5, 1.7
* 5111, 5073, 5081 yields 1.2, 0.0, 1.5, 0.2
